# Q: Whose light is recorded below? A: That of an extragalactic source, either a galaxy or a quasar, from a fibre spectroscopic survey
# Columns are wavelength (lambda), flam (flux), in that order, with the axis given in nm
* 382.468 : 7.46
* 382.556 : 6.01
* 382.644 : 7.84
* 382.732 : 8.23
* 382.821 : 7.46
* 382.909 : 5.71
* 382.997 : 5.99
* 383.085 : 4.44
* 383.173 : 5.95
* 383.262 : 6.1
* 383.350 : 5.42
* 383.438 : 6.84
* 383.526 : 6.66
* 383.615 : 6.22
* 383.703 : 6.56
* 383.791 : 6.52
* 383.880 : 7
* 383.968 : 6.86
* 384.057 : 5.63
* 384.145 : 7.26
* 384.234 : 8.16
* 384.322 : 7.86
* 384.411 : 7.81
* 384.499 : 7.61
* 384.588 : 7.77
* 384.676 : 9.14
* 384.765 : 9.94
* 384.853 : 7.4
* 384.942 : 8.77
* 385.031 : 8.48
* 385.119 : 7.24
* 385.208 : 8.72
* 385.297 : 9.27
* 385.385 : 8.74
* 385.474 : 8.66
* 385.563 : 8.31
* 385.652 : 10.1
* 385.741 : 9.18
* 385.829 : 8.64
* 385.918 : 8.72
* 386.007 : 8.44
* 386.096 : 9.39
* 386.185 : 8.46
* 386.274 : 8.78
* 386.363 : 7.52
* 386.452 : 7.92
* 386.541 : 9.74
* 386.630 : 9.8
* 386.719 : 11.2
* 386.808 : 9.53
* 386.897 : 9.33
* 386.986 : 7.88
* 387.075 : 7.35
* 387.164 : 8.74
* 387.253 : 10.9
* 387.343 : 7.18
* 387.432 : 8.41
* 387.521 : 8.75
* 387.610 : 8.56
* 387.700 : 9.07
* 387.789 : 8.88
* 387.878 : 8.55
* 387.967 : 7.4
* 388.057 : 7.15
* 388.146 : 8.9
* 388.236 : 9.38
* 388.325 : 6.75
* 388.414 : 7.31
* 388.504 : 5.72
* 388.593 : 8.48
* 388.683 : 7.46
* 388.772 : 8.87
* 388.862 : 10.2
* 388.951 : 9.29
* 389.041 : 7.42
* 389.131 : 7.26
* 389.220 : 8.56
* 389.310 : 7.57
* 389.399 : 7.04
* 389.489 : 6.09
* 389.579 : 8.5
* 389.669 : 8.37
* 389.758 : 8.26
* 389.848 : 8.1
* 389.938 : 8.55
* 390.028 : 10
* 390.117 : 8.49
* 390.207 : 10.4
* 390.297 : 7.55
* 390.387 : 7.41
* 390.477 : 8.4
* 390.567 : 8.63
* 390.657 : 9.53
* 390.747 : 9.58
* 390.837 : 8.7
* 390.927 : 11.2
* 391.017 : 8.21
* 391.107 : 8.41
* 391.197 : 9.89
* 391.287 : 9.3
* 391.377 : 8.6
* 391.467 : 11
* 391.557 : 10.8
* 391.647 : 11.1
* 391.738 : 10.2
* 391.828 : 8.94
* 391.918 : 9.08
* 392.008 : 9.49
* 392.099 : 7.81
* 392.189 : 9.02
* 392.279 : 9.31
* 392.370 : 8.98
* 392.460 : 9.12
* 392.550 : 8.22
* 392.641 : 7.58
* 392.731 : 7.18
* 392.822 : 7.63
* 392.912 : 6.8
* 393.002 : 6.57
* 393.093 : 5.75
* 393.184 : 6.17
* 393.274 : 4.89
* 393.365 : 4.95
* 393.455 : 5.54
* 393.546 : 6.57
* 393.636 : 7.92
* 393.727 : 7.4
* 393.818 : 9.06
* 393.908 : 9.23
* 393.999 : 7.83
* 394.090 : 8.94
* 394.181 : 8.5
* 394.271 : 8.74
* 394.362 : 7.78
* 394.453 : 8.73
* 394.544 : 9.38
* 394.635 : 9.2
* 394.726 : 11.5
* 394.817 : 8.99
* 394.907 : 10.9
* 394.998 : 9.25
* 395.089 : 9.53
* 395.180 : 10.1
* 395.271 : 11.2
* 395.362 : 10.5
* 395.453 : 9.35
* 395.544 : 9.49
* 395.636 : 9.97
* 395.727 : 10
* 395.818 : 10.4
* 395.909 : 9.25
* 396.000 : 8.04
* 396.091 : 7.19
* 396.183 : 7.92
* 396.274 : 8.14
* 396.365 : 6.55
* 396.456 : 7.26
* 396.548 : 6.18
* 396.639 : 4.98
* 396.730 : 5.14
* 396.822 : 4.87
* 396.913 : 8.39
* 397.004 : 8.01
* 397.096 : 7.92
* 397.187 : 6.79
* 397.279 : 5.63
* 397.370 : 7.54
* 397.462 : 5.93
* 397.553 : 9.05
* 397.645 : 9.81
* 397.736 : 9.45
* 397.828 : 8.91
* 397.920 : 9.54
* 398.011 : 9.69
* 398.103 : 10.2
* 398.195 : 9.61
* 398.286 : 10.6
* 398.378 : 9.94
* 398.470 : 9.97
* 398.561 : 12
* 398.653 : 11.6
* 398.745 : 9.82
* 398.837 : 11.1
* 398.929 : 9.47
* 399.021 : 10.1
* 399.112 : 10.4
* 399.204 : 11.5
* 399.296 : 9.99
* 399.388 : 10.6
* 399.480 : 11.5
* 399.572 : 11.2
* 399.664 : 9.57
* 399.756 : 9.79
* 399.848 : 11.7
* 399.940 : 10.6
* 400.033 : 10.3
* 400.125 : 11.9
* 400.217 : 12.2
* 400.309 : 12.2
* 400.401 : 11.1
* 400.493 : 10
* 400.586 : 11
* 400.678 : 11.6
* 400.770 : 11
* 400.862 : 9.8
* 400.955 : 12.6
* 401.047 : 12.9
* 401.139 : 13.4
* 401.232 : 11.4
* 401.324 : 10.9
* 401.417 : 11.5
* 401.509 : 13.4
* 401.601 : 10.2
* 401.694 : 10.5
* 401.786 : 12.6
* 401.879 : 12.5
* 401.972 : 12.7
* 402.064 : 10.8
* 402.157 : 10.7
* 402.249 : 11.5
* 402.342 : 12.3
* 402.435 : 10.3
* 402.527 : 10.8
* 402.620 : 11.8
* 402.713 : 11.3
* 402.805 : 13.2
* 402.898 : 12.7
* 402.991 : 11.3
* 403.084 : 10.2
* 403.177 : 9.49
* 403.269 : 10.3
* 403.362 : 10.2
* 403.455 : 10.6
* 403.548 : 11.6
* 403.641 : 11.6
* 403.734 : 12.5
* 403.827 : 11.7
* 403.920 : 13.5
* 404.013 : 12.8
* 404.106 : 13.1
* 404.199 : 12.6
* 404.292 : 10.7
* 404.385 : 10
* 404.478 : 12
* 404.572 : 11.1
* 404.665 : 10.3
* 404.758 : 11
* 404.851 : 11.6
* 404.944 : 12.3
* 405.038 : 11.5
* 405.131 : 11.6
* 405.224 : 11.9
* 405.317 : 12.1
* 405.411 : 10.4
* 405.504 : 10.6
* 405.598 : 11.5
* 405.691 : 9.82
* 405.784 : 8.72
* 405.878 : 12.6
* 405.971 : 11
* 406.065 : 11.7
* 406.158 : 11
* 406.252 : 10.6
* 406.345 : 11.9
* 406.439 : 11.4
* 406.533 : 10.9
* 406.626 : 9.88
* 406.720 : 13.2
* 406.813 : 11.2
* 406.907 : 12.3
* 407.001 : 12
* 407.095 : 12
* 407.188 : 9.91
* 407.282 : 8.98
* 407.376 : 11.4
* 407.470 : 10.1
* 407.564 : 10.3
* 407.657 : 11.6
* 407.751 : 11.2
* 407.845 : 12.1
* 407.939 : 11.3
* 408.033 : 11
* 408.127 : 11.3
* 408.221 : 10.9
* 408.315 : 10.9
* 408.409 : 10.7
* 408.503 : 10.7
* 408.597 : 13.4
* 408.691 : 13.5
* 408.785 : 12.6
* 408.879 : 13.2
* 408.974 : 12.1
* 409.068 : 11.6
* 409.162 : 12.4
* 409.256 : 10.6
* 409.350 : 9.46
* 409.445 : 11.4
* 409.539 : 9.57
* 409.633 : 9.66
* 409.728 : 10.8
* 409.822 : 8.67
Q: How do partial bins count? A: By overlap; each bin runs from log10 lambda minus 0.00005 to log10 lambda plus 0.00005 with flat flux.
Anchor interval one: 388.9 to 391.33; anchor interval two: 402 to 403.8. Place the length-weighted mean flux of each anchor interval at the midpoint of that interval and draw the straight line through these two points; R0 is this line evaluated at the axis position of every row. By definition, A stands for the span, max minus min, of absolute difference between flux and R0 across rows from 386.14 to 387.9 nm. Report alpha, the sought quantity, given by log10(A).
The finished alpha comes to 0.53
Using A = 3.4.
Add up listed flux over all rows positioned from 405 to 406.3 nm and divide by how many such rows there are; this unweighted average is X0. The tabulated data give 11.1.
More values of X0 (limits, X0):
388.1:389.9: 8.0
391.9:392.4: 8.9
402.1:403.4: 11.1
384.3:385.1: 8.3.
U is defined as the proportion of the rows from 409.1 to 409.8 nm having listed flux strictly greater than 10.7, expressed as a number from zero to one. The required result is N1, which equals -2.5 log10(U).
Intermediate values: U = 0.4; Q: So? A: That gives 0.9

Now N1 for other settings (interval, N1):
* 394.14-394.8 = 2.1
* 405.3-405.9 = 0.9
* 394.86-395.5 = 1.4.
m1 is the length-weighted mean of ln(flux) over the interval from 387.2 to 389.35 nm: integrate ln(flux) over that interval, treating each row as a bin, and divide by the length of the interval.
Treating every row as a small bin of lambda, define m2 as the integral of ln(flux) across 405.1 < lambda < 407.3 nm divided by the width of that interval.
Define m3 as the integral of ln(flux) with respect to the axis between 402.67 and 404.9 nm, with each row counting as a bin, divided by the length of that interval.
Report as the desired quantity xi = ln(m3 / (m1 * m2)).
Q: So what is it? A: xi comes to -0.73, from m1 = 2.10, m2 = 2.41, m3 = 2.44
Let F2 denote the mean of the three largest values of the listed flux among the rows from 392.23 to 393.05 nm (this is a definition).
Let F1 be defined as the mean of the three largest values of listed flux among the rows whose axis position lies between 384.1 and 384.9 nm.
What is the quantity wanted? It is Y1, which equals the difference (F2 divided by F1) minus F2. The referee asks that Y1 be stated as -8.1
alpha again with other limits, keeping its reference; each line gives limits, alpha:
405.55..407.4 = 0.49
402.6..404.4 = 0.30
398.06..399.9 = 0.21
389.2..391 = 0.39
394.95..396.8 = 0.69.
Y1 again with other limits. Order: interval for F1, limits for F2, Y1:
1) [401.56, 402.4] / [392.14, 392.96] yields -8.4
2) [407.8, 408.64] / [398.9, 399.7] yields -10.5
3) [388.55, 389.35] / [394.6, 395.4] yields -10.0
